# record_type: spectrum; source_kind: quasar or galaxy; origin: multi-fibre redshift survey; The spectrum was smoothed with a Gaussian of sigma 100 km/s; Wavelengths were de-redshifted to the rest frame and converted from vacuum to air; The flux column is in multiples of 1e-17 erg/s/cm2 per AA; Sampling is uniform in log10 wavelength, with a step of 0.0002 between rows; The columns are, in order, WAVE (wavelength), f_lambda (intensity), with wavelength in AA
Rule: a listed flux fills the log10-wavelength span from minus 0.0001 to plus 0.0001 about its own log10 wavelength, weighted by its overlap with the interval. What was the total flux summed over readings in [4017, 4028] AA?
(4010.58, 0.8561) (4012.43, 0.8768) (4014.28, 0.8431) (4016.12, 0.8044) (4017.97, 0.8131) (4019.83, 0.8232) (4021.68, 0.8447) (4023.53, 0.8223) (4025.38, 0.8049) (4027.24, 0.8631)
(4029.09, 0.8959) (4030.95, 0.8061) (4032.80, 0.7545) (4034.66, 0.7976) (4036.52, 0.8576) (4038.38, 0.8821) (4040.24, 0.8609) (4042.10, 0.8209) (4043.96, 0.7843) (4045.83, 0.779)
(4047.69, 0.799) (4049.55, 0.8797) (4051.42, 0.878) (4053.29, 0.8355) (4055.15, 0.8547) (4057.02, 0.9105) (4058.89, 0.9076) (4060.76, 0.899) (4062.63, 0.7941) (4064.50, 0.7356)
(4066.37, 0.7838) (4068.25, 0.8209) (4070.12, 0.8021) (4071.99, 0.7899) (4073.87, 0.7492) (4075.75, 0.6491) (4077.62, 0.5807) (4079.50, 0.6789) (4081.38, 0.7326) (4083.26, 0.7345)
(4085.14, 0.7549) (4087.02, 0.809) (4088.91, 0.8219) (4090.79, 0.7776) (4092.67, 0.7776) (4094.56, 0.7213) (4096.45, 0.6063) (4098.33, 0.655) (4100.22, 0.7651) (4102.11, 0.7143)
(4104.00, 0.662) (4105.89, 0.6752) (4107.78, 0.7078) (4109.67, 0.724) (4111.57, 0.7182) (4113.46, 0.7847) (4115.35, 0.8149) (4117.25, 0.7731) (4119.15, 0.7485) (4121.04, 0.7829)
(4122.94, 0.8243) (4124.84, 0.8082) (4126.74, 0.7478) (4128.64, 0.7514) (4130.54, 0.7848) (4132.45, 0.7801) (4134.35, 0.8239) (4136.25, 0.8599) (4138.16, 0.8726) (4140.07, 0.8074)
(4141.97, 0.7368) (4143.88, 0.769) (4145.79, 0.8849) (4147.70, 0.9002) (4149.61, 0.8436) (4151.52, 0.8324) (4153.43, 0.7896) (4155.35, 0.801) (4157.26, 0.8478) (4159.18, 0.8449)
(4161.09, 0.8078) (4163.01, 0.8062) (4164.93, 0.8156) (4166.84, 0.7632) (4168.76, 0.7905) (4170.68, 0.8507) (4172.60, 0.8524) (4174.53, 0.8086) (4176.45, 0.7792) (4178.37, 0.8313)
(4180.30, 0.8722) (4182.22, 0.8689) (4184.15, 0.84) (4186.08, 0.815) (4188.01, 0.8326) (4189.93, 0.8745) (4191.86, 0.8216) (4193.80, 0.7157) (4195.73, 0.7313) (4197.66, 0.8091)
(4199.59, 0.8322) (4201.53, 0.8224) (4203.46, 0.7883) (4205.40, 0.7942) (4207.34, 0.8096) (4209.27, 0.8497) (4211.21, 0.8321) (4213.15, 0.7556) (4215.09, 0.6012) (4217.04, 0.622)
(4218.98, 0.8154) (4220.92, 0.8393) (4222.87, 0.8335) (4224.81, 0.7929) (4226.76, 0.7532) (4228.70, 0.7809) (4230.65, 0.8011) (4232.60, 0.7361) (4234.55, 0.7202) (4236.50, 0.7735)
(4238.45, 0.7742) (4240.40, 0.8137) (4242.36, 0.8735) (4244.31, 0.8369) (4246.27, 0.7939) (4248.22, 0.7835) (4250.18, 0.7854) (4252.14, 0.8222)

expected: 4.97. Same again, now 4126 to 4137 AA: 4.75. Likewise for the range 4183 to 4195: 4.90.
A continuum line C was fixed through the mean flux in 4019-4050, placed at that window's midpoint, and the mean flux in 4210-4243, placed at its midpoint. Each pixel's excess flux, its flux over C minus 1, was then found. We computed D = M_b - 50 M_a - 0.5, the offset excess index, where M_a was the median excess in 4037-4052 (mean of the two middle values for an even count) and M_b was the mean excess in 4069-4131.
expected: -1.5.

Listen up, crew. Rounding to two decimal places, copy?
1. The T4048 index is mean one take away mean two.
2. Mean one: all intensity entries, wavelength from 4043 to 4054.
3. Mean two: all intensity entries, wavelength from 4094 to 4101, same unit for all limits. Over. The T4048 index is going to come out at 0.14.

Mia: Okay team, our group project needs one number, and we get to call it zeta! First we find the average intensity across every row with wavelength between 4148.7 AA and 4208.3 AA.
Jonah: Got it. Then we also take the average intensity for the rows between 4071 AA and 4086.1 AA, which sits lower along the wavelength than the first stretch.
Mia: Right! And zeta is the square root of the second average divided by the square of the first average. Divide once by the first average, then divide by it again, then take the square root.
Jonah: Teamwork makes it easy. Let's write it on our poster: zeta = 1.03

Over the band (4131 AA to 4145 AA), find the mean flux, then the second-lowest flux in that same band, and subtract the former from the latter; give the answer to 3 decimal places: -0.038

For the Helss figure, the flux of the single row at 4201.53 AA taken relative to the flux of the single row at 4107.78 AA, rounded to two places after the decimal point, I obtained 1.16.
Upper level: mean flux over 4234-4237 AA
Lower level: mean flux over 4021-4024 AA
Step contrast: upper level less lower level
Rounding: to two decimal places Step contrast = -0.09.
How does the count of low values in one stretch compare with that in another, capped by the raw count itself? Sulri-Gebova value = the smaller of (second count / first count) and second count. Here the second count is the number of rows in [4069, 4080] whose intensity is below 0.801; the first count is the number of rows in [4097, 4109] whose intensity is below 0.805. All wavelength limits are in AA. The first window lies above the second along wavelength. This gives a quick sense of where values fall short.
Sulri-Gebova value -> 0.8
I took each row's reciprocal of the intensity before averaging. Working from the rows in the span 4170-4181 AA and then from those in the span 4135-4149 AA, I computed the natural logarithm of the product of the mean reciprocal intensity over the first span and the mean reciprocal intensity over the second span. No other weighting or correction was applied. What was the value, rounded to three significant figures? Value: 0.373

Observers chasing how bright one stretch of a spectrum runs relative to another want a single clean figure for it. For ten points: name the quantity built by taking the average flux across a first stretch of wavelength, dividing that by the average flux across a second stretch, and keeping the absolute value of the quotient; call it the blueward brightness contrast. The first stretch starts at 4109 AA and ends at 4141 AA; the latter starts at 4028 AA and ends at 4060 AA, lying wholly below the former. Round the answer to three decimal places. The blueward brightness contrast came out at 0.937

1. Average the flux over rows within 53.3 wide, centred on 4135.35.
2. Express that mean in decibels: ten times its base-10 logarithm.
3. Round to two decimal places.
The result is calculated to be -0.96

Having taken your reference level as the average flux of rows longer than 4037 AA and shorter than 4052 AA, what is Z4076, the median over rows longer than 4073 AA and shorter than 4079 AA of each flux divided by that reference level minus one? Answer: -0.22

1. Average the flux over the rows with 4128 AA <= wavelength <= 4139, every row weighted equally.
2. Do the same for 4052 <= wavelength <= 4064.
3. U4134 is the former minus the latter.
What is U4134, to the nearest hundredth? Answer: -0.05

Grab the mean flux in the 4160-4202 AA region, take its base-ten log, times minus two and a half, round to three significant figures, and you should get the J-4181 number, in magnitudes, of 0.221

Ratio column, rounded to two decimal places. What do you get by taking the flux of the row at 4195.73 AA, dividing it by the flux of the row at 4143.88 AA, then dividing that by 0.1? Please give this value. 9.51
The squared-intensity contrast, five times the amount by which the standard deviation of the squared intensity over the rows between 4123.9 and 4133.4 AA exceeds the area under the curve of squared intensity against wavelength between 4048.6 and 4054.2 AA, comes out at -21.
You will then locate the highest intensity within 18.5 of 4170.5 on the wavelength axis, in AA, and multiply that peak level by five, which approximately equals 4.36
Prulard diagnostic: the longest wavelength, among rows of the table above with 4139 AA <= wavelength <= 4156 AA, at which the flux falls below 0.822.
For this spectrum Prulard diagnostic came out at 4155.35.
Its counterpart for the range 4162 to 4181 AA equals 4176.45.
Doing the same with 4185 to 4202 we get 4197.66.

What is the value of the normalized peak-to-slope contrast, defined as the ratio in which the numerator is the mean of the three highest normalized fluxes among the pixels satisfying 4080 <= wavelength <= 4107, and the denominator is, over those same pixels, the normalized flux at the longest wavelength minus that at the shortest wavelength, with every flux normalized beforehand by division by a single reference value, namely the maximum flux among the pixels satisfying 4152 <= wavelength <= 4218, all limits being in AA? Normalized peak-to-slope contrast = -14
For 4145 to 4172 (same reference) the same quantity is -26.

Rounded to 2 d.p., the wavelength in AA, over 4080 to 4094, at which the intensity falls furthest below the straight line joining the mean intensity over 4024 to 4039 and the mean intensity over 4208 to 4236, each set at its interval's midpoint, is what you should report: 4081.38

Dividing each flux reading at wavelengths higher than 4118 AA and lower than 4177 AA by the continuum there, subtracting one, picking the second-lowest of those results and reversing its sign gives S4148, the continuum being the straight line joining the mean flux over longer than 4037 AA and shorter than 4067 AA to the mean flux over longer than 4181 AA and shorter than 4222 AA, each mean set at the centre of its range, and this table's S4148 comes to 0.09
